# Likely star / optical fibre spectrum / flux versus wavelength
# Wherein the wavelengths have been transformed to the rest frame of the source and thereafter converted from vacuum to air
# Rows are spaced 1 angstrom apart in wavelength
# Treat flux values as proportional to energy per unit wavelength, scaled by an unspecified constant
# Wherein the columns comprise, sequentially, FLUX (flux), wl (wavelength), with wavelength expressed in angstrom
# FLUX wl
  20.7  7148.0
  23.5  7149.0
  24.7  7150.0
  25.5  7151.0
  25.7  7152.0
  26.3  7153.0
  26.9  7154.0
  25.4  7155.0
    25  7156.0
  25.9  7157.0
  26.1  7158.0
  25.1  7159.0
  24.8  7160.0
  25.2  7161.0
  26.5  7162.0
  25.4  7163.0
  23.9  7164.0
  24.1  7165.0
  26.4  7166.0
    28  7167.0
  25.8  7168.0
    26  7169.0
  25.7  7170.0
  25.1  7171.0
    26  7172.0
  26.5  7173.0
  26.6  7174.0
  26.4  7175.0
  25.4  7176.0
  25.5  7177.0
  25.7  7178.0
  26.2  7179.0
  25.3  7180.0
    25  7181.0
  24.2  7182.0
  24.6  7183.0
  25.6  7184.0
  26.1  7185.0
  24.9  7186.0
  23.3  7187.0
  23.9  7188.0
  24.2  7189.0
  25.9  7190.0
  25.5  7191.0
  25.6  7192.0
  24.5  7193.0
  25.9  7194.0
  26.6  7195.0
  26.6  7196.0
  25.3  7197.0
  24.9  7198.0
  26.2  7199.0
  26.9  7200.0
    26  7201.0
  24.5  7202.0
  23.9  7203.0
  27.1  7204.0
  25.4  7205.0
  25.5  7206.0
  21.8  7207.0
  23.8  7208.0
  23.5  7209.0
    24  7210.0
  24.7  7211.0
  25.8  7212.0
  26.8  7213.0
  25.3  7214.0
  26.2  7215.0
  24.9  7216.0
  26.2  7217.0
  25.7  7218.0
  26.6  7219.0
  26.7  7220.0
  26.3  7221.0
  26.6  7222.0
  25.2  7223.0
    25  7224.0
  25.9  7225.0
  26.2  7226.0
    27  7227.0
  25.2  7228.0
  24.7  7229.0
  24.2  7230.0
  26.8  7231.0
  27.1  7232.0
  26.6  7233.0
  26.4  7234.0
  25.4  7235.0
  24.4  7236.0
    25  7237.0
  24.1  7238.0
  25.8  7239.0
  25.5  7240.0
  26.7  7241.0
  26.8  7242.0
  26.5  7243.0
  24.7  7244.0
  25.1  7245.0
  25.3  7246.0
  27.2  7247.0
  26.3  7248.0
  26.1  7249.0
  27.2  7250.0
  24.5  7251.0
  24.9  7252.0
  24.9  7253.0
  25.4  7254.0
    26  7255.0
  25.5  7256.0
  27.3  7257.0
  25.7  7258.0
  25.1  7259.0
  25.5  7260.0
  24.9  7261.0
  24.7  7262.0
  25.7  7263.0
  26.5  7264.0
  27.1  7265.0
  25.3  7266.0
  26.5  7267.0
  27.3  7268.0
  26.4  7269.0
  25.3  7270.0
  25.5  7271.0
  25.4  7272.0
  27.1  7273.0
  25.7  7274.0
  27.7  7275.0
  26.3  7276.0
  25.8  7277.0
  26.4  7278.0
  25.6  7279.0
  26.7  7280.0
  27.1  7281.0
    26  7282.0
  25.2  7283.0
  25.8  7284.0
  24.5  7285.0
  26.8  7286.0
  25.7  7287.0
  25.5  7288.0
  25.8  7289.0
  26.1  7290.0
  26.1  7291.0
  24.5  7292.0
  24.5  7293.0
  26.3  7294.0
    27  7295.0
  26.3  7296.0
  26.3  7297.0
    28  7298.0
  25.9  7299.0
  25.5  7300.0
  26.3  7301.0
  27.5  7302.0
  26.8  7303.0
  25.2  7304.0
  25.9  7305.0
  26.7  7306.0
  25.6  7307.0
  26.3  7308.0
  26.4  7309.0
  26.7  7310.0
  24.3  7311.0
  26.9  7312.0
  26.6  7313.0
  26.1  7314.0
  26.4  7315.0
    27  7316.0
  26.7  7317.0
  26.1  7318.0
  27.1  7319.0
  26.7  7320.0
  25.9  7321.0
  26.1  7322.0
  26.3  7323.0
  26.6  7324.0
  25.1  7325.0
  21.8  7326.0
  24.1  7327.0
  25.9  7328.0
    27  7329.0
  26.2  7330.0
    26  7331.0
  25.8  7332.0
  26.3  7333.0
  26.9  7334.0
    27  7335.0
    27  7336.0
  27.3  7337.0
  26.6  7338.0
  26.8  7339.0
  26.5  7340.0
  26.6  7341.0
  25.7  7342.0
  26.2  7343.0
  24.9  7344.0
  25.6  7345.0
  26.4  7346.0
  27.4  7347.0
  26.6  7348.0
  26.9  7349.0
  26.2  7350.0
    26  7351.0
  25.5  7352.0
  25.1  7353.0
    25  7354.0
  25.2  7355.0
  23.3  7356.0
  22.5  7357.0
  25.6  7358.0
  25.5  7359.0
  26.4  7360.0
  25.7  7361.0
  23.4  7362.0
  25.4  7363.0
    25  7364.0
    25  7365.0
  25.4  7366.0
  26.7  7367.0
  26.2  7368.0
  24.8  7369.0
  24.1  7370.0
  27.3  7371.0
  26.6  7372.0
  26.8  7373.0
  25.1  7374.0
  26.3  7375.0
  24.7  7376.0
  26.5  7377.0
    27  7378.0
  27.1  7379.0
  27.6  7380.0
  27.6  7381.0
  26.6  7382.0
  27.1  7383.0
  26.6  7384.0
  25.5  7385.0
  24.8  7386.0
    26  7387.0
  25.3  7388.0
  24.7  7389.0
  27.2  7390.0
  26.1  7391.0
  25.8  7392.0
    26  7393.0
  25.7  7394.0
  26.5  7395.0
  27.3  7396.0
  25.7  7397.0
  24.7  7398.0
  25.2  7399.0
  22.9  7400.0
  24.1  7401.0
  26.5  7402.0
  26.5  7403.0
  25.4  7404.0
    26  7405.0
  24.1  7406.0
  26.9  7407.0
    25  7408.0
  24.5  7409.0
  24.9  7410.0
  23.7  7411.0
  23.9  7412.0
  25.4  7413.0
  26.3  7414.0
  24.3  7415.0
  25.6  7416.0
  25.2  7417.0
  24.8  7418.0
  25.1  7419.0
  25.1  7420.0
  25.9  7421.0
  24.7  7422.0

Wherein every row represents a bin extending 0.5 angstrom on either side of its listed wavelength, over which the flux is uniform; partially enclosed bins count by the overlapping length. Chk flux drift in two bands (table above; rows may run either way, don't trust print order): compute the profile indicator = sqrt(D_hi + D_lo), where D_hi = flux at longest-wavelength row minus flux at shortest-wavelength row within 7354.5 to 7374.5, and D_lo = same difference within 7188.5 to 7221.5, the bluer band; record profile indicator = 1.4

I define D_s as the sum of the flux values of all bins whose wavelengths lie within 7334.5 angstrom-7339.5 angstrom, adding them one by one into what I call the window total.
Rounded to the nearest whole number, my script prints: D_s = 135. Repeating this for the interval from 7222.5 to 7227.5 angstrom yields 129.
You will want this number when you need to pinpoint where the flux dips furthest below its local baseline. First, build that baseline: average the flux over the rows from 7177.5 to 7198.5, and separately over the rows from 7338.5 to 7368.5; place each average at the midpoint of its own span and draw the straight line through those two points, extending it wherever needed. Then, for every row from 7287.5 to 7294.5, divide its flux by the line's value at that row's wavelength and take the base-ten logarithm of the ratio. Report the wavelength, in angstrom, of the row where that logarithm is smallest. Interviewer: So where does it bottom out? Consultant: 7293.0 angstrom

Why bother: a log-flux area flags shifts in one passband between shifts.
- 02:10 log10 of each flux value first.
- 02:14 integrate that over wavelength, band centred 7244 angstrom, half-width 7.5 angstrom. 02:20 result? 21.2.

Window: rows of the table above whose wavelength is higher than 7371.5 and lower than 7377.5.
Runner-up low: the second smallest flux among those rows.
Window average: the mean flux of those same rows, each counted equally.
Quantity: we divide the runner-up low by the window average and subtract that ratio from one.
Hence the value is 0.035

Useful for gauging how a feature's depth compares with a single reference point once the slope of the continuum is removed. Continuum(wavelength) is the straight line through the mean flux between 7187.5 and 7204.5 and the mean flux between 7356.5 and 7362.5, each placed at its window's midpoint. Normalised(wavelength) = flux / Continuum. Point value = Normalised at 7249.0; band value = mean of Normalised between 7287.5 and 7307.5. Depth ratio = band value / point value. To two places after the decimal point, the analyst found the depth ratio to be 1.01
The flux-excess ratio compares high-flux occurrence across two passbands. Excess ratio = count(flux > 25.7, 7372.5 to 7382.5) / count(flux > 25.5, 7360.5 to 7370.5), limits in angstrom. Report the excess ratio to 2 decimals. 2.67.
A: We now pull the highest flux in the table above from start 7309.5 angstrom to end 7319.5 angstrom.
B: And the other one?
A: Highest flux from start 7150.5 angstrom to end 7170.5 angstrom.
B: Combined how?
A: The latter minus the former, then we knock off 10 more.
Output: -9.1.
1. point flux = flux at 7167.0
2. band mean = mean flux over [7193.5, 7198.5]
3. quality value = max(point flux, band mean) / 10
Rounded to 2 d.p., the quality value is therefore 2.80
